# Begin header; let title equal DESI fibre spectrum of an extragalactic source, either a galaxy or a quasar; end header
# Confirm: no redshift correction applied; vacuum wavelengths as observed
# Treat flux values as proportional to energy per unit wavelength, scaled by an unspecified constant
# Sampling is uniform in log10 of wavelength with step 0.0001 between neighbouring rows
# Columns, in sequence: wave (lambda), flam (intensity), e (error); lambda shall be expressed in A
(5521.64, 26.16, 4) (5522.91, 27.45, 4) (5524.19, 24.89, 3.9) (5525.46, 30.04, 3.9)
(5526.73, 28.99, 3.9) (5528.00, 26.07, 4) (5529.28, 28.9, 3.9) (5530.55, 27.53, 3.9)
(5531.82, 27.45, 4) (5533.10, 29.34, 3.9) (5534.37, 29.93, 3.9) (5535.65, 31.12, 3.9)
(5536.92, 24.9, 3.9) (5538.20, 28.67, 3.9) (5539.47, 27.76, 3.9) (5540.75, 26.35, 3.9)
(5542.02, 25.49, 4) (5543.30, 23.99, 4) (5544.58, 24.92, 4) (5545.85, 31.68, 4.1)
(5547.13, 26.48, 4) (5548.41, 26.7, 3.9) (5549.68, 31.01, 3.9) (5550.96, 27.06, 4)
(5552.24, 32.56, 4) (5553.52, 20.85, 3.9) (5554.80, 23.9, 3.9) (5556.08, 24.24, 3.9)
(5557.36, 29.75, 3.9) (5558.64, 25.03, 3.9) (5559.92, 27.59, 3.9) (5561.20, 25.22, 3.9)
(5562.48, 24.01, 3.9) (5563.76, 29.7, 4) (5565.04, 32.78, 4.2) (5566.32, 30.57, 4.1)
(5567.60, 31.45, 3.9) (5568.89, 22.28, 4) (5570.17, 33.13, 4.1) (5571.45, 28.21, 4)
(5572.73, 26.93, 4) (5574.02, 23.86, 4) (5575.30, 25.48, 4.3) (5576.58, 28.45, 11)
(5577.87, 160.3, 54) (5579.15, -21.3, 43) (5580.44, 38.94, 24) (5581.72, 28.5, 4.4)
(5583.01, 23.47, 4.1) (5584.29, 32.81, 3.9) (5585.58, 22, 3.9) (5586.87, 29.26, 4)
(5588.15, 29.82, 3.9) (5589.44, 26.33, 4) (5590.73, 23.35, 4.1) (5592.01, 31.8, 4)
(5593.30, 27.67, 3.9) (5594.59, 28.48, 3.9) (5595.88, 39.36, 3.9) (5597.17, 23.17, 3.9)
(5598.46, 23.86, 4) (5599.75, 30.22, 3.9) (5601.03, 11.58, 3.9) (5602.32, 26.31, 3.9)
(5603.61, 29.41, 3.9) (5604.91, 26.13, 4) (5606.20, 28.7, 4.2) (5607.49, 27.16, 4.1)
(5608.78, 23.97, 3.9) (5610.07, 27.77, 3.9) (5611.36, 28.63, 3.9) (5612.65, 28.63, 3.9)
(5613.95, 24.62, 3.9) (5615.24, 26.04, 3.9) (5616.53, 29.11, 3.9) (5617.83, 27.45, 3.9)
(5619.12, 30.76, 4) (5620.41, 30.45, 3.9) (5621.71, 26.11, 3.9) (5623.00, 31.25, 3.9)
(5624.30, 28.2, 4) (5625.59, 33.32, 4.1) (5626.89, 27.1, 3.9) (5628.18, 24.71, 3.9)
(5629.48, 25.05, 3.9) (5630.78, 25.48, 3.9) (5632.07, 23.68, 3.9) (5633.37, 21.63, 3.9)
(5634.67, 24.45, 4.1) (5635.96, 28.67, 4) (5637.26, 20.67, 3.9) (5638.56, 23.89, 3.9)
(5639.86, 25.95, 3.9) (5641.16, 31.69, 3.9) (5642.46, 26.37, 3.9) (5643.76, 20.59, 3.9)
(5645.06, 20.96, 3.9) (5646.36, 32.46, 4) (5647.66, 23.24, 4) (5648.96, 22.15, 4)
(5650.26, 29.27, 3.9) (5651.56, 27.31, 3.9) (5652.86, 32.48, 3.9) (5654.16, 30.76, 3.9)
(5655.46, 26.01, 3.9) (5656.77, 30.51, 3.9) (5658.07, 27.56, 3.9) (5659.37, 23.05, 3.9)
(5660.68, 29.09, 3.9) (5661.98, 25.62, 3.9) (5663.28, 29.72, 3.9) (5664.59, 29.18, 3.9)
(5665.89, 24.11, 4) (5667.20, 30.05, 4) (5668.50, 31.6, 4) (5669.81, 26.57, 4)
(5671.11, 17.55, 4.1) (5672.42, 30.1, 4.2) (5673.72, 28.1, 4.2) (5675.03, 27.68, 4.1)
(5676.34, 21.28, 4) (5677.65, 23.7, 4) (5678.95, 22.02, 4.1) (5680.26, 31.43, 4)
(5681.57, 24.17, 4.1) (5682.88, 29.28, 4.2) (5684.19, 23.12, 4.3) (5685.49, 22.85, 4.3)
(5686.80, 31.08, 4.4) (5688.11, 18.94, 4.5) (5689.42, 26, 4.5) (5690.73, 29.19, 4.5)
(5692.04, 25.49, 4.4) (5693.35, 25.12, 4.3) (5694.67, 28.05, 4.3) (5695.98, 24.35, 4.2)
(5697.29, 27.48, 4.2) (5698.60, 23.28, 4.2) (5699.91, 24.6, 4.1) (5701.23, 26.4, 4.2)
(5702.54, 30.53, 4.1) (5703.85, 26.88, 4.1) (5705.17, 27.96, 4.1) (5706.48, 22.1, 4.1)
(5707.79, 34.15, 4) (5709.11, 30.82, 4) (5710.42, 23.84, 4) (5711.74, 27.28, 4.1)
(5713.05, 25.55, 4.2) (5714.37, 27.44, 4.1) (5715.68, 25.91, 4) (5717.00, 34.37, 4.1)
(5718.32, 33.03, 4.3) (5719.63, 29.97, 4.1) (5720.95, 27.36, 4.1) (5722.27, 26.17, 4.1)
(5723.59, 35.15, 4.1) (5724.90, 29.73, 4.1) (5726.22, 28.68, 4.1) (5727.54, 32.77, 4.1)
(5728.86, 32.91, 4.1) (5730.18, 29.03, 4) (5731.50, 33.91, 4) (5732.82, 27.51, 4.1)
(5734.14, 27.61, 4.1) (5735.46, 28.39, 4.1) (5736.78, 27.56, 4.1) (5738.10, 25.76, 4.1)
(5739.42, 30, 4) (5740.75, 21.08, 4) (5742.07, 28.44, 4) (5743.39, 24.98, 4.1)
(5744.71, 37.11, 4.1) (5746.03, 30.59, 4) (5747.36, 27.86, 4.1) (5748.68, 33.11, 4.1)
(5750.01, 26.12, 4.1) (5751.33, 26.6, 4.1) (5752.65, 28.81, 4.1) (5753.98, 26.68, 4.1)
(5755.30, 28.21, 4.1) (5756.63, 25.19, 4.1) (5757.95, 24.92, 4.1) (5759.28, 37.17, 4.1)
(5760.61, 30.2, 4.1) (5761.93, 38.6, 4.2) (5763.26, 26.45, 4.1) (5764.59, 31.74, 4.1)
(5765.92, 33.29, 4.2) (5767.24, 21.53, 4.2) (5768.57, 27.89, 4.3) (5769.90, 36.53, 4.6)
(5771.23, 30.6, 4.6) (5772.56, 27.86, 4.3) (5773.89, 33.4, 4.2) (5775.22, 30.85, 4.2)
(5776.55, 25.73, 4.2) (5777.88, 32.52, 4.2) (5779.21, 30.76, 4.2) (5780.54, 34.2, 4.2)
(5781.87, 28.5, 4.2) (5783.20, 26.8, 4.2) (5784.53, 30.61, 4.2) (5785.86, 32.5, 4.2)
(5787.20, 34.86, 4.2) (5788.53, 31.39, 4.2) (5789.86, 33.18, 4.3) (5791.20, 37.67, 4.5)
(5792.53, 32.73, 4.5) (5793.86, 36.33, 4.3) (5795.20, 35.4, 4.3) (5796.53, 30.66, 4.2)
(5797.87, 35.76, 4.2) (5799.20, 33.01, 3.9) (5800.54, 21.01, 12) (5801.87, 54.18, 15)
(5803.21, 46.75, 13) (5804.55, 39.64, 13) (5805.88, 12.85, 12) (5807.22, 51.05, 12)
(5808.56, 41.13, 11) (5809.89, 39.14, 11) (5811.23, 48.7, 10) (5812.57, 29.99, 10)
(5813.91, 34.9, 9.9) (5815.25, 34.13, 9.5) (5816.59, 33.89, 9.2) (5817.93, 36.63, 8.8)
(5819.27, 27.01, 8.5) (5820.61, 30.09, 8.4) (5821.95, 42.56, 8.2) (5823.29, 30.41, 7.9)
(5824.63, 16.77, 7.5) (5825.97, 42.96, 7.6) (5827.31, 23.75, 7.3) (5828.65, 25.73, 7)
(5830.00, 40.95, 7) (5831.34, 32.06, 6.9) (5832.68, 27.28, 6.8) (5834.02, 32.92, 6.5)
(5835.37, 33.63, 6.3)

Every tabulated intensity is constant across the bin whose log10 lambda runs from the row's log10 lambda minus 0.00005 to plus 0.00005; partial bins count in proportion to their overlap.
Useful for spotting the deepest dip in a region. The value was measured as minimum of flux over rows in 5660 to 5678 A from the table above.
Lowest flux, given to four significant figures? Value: 17.55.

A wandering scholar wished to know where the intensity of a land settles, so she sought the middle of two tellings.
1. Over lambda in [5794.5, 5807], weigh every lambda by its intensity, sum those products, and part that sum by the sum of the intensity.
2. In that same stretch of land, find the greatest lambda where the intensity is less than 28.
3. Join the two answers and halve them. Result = 5803.2 A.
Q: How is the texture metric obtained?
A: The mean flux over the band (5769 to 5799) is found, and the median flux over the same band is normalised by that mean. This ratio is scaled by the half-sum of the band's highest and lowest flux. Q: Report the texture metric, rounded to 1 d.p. 32.0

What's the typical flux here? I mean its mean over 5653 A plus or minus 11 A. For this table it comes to 26.9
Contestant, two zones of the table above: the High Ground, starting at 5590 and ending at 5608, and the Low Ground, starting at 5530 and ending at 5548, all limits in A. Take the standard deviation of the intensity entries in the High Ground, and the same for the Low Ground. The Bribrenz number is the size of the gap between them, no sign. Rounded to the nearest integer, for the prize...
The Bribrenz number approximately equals 4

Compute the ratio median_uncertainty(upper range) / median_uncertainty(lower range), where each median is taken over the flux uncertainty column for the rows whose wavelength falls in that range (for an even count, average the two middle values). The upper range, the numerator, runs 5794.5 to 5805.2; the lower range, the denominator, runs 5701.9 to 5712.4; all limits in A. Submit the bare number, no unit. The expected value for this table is 1.99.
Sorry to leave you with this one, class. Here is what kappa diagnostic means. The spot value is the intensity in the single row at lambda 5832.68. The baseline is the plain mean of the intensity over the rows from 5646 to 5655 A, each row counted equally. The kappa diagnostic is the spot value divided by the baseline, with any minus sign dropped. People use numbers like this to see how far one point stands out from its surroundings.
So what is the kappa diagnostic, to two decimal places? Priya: 0.97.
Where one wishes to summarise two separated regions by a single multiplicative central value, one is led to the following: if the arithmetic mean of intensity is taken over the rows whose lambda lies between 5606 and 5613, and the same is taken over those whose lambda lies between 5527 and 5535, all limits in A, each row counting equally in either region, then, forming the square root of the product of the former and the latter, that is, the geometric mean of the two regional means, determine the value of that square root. 28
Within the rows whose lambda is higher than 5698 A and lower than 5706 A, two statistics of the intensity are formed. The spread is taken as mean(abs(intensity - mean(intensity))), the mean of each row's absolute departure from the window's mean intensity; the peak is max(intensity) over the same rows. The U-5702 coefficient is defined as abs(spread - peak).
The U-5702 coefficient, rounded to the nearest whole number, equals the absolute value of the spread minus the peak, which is 29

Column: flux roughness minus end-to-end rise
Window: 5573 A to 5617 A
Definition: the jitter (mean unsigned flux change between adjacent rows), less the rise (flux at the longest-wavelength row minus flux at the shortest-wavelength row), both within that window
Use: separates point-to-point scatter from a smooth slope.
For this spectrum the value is 11.0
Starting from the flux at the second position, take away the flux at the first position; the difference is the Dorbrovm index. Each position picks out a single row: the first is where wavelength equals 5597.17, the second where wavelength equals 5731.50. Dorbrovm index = 10.7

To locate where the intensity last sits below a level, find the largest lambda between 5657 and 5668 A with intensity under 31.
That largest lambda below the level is 5667.20 A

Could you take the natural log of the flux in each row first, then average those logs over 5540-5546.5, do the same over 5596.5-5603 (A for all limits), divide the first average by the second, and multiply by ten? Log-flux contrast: 10.6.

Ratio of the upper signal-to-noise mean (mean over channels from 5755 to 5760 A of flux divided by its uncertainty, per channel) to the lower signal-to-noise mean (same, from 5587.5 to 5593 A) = 1.01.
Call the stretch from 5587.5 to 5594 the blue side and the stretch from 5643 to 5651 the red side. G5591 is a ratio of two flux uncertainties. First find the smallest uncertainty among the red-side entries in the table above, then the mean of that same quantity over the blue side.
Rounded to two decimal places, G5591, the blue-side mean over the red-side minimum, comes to 1.02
